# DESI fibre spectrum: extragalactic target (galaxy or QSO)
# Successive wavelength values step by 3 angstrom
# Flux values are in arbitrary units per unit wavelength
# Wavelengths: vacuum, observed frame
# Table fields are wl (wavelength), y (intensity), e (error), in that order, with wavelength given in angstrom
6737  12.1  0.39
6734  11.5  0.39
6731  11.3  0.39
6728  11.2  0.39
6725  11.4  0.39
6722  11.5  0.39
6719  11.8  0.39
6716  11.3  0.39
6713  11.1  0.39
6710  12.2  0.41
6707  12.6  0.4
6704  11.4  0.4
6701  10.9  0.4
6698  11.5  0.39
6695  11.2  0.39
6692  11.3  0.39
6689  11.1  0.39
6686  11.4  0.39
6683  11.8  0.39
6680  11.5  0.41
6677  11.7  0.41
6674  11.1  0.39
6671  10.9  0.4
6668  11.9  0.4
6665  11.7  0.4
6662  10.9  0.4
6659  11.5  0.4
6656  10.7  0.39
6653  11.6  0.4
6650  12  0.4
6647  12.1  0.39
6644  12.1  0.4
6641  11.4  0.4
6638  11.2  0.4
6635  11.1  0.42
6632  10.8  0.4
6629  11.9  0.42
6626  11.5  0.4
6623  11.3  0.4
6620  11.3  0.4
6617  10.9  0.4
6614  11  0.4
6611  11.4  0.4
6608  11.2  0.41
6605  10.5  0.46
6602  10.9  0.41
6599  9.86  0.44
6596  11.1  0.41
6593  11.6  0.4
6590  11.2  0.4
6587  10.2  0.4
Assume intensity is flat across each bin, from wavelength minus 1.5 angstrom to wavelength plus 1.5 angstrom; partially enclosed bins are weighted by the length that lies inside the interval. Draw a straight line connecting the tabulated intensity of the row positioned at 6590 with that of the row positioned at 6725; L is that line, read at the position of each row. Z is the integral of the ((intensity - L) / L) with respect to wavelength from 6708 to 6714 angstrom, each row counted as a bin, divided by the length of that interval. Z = 0.03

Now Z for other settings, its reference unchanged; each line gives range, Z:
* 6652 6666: 0.00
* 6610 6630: 0.01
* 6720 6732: 0.00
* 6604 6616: -0.02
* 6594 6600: -0.05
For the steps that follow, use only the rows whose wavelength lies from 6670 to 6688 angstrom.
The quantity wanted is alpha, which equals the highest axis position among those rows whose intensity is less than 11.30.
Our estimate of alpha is 6674 angstrom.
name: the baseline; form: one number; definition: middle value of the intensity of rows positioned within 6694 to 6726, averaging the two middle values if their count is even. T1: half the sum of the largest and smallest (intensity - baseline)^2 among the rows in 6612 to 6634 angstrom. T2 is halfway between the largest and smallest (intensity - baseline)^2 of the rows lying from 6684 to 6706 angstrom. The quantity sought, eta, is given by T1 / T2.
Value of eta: 1.5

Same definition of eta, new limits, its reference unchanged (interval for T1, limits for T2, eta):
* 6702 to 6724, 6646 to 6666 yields 2.9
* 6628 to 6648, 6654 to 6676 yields 1.0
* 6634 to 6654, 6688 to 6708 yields 0.3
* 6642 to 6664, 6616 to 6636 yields 1.4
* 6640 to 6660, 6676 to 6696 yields 3.1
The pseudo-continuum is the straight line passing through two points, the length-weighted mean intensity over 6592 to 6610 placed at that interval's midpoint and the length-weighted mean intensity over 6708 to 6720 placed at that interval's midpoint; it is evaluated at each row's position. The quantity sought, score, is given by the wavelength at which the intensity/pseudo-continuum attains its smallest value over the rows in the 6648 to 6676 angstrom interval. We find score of 6656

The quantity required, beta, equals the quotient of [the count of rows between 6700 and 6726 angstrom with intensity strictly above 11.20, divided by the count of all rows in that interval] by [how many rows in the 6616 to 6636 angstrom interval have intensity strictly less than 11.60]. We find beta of 0.13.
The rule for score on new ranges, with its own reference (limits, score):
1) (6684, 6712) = 6701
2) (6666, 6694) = 6671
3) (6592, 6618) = 6599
